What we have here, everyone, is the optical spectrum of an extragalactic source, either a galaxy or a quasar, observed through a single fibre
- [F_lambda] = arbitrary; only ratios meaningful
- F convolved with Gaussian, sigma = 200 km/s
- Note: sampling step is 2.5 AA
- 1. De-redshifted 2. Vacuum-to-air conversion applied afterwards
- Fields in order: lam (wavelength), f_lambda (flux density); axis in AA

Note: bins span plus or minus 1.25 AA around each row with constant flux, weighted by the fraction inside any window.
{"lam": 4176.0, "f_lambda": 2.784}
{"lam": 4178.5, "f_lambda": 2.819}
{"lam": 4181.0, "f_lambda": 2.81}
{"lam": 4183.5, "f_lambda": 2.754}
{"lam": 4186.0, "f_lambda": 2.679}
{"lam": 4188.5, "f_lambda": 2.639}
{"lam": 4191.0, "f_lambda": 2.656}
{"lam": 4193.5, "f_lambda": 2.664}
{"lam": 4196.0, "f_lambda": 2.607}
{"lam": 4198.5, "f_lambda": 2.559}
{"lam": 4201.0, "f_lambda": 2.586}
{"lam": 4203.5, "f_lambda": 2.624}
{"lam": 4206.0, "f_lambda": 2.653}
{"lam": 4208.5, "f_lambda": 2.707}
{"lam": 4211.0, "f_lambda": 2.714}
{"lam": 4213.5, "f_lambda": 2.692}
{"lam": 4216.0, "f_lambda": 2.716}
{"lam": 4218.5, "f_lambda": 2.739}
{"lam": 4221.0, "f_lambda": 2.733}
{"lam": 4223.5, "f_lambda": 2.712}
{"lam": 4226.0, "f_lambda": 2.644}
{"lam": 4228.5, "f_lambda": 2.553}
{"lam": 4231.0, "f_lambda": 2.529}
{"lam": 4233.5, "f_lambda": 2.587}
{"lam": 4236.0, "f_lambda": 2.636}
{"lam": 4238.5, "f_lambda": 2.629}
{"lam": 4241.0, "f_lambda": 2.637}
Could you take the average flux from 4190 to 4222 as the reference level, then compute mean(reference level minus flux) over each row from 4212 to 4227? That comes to -0.04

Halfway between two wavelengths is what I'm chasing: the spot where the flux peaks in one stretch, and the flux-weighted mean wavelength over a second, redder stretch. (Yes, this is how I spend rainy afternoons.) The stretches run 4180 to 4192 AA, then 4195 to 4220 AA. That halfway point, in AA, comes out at 4194.2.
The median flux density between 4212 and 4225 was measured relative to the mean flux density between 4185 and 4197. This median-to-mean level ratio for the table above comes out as 1.03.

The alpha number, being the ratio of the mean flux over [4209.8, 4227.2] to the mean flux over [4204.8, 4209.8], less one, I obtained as 0.010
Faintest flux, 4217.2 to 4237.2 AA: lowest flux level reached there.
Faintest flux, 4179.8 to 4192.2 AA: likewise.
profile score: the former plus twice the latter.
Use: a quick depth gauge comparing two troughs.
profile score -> 7.81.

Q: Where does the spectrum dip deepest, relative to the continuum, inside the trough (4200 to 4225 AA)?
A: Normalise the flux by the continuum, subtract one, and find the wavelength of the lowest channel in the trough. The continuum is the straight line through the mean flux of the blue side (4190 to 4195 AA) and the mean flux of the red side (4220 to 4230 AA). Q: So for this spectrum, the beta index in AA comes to 4201.0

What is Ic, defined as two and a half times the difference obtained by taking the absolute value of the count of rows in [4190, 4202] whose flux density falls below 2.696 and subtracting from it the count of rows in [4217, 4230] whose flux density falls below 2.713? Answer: 5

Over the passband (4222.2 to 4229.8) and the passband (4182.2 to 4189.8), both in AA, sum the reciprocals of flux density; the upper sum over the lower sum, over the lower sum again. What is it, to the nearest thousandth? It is 0.915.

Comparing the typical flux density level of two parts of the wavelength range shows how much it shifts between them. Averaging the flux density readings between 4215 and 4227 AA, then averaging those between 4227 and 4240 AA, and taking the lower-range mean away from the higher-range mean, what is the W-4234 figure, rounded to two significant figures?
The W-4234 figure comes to -0.12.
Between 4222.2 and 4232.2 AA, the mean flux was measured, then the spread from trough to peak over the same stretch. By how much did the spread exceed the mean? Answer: -2.43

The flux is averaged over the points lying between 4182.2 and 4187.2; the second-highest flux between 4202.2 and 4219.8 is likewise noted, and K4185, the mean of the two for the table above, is 2.72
